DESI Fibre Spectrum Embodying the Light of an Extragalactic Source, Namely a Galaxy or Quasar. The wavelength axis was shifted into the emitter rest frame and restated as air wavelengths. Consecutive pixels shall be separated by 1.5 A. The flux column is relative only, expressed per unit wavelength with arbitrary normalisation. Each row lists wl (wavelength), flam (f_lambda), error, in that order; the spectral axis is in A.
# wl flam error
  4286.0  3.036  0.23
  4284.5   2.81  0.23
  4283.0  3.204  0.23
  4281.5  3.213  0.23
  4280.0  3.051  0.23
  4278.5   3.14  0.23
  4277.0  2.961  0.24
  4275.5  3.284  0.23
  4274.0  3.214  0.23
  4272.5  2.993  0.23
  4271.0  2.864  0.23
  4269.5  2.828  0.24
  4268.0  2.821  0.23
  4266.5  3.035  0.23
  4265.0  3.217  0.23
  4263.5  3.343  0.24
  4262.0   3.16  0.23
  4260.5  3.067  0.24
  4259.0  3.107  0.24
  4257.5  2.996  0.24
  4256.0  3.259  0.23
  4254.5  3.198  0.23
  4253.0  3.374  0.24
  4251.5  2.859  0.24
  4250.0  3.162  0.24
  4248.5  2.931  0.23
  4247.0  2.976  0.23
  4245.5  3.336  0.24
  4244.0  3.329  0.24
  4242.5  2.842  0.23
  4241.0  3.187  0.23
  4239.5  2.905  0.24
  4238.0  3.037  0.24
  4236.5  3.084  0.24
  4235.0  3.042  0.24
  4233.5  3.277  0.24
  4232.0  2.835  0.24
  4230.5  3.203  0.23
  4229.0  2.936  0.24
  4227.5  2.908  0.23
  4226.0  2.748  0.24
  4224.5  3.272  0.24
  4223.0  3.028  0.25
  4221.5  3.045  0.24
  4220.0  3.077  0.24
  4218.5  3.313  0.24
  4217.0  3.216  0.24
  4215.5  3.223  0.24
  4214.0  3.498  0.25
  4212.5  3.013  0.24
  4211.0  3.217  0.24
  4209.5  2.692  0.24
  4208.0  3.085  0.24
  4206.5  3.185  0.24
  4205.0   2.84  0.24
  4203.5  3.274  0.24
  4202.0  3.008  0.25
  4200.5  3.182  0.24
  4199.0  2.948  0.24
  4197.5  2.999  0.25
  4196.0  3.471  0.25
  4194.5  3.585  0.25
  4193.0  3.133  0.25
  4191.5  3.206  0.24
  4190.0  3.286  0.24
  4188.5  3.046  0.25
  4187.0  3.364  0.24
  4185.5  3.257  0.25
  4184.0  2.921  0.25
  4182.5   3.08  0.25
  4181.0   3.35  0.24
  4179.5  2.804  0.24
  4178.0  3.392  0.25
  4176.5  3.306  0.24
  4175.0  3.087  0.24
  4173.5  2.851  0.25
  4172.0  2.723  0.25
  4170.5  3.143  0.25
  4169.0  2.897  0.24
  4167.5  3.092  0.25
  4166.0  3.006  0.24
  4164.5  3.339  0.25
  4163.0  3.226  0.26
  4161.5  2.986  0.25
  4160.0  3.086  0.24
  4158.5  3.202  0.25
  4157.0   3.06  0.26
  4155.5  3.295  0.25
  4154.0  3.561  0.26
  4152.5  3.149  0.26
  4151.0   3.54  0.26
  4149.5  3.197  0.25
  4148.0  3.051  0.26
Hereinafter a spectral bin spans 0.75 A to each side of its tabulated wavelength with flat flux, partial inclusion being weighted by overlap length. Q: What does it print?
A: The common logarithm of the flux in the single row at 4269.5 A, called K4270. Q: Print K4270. 0.451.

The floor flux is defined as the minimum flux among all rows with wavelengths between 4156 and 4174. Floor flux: 2.723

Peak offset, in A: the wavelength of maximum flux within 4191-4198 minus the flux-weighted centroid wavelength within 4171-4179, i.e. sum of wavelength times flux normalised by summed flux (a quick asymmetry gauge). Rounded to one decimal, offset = 19.3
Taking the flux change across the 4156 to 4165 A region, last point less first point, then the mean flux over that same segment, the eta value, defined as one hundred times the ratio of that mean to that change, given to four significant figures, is 1129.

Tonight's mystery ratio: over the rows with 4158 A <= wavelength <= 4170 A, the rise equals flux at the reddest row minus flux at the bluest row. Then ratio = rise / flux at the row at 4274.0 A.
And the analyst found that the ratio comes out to -0.09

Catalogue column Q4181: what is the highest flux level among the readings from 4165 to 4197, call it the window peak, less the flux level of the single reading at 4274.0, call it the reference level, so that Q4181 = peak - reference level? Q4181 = 0.37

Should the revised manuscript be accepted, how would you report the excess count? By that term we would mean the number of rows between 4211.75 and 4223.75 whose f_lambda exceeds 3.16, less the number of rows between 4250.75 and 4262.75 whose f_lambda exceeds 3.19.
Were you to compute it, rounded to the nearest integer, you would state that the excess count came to 1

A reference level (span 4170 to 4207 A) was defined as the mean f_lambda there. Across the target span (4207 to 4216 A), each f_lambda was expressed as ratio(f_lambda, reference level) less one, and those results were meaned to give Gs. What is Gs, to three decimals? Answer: -0.005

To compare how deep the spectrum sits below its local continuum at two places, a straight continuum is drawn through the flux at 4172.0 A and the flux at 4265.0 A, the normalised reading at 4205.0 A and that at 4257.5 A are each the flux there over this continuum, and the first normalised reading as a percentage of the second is 104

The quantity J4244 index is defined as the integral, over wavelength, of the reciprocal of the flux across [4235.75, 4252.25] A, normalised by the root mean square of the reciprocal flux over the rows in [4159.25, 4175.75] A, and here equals 16.4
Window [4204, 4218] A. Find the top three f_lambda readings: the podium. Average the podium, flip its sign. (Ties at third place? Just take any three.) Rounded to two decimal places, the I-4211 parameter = -3.31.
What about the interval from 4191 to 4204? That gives -3.44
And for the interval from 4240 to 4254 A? -3.35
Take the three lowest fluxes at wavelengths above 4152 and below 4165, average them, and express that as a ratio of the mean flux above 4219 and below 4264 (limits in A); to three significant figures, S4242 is 0.987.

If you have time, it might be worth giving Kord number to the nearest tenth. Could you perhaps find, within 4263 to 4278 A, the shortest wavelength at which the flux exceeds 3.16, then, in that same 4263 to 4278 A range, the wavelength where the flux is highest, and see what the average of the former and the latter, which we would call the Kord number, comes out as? 4263.5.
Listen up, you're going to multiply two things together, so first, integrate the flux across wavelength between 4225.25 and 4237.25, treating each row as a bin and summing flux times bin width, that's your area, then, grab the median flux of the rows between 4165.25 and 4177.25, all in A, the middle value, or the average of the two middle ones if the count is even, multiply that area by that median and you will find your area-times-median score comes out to 110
